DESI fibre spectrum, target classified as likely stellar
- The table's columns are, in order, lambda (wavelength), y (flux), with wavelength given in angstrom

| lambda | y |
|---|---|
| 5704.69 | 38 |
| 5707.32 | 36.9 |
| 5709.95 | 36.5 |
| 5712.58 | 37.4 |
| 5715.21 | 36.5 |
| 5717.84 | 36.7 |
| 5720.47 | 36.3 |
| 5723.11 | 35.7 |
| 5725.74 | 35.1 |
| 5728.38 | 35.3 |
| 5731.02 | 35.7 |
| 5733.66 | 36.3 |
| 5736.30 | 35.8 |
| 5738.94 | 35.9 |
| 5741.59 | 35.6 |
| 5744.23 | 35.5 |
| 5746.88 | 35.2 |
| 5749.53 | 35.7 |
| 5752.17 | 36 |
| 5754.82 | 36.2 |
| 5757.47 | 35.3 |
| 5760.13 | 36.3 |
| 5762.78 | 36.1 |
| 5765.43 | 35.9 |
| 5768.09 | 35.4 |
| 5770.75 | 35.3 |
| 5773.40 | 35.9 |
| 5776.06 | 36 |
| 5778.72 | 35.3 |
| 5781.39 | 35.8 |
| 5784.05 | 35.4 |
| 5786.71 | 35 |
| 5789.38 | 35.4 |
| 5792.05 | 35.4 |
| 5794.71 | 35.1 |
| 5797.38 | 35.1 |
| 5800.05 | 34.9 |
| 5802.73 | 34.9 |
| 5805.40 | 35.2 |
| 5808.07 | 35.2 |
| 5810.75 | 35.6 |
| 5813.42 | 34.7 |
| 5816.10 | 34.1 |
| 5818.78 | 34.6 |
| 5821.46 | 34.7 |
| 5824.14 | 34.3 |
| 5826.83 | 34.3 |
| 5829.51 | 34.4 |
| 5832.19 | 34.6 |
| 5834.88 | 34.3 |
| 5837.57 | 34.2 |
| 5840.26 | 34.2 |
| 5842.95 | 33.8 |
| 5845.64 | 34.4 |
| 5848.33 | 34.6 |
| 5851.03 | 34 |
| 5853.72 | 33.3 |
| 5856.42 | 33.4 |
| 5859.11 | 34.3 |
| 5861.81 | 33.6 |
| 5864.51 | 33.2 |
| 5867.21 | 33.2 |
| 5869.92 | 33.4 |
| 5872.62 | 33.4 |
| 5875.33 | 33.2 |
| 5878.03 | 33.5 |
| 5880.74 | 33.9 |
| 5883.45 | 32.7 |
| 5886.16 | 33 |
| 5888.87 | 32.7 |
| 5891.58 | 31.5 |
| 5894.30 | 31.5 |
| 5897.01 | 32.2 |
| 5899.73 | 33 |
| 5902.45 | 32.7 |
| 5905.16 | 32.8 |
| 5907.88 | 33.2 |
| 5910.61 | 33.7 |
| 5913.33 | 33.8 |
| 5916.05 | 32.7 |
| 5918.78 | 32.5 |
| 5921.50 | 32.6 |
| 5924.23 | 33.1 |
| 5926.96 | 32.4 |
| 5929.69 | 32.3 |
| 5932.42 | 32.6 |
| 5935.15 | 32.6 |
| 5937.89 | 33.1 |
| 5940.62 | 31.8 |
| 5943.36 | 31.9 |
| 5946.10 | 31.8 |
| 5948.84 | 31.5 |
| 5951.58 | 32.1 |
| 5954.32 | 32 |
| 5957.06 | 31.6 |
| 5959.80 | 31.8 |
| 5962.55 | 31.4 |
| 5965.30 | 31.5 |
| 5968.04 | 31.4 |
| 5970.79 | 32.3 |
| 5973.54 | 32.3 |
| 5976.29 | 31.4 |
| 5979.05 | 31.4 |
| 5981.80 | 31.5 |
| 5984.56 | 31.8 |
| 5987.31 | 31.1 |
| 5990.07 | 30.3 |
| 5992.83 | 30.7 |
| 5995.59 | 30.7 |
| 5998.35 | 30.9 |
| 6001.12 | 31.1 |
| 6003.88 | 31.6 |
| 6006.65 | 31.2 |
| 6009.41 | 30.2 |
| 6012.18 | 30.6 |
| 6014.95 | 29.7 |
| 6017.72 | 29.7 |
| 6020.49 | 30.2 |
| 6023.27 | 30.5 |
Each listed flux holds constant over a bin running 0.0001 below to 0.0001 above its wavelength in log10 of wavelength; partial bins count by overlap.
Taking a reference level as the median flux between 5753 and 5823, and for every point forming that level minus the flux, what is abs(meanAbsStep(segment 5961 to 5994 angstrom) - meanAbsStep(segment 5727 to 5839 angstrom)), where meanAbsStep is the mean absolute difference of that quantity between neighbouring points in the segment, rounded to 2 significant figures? 0.057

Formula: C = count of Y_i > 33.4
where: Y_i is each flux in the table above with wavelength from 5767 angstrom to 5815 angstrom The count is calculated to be 18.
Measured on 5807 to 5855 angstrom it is 17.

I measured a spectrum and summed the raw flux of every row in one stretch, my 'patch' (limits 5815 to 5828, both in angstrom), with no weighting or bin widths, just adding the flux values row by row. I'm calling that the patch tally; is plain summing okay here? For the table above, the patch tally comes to 172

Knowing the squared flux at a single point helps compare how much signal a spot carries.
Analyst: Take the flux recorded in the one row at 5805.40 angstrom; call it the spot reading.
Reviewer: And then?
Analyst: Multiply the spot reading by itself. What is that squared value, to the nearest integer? 1239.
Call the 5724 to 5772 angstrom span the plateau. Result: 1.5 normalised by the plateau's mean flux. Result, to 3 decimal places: 0.042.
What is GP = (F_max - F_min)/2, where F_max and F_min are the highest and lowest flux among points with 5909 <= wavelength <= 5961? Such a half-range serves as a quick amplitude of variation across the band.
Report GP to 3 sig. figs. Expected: 1.15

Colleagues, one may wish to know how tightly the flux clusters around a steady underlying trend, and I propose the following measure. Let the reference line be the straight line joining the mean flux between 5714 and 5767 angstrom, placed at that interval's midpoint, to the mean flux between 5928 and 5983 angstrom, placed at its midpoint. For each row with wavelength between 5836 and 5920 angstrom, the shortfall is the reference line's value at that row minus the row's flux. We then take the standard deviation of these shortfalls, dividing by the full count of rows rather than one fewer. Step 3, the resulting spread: 0.58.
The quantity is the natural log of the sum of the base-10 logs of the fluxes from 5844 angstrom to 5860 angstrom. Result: 2.2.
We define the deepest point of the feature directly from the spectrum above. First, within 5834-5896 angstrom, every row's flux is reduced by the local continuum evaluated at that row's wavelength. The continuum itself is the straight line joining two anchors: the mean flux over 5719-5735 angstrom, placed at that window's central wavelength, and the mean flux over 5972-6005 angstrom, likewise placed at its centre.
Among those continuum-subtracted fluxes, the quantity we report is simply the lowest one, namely -1.4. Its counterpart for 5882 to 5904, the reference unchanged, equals -1.4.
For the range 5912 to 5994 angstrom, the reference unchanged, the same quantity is -0.9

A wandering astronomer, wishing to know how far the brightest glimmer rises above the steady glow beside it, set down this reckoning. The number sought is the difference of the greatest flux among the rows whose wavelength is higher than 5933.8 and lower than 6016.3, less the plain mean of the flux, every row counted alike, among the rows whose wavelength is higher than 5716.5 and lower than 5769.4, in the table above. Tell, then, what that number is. -2.7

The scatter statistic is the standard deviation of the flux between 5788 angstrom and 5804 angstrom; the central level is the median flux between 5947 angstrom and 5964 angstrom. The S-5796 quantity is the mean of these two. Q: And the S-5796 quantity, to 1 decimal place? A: 16.0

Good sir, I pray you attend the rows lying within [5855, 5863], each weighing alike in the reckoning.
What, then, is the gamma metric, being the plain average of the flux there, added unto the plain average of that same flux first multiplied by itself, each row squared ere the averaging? 1174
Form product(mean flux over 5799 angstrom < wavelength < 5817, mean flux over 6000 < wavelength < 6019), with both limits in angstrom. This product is 1069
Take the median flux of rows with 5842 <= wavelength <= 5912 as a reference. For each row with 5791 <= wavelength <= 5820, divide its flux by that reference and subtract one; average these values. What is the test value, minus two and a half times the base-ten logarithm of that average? 3.2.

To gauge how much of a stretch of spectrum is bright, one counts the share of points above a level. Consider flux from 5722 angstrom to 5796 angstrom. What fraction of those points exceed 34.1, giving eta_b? 1.00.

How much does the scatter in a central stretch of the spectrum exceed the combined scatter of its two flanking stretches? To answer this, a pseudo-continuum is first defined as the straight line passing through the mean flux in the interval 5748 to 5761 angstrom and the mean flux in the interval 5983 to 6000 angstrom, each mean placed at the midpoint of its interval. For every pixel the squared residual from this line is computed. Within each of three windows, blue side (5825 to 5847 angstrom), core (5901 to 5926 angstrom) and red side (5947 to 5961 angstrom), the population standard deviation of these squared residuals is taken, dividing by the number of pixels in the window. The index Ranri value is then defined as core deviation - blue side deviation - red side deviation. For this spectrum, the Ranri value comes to 0.4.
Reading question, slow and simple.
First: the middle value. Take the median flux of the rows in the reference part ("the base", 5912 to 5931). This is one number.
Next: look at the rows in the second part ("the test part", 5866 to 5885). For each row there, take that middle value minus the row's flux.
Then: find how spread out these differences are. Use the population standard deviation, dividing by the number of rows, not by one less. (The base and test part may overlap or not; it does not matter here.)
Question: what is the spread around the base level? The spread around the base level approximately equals 0.34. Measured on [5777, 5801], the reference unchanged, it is 0.26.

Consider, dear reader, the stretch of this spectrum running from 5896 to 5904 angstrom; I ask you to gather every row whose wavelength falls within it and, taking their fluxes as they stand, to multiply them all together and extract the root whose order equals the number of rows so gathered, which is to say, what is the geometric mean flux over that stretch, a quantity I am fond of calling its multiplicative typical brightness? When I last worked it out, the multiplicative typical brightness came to 32.6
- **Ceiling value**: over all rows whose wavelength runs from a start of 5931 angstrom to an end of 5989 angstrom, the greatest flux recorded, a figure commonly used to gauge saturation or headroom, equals 33.1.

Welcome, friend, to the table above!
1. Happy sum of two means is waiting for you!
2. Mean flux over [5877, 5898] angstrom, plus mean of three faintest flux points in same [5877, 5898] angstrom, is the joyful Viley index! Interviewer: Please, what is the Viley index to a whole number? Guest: 64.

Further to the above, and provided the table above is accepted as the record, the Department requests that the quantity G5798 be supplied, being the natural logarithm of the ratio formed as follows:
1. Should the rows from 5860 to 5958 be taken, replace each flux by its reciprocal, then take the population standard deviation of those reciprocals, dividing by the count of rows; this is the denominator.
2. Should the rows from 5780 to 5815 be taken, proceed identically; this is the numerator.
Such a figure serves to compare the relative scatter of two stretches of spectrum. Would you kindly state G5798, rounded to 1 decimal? -1.0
